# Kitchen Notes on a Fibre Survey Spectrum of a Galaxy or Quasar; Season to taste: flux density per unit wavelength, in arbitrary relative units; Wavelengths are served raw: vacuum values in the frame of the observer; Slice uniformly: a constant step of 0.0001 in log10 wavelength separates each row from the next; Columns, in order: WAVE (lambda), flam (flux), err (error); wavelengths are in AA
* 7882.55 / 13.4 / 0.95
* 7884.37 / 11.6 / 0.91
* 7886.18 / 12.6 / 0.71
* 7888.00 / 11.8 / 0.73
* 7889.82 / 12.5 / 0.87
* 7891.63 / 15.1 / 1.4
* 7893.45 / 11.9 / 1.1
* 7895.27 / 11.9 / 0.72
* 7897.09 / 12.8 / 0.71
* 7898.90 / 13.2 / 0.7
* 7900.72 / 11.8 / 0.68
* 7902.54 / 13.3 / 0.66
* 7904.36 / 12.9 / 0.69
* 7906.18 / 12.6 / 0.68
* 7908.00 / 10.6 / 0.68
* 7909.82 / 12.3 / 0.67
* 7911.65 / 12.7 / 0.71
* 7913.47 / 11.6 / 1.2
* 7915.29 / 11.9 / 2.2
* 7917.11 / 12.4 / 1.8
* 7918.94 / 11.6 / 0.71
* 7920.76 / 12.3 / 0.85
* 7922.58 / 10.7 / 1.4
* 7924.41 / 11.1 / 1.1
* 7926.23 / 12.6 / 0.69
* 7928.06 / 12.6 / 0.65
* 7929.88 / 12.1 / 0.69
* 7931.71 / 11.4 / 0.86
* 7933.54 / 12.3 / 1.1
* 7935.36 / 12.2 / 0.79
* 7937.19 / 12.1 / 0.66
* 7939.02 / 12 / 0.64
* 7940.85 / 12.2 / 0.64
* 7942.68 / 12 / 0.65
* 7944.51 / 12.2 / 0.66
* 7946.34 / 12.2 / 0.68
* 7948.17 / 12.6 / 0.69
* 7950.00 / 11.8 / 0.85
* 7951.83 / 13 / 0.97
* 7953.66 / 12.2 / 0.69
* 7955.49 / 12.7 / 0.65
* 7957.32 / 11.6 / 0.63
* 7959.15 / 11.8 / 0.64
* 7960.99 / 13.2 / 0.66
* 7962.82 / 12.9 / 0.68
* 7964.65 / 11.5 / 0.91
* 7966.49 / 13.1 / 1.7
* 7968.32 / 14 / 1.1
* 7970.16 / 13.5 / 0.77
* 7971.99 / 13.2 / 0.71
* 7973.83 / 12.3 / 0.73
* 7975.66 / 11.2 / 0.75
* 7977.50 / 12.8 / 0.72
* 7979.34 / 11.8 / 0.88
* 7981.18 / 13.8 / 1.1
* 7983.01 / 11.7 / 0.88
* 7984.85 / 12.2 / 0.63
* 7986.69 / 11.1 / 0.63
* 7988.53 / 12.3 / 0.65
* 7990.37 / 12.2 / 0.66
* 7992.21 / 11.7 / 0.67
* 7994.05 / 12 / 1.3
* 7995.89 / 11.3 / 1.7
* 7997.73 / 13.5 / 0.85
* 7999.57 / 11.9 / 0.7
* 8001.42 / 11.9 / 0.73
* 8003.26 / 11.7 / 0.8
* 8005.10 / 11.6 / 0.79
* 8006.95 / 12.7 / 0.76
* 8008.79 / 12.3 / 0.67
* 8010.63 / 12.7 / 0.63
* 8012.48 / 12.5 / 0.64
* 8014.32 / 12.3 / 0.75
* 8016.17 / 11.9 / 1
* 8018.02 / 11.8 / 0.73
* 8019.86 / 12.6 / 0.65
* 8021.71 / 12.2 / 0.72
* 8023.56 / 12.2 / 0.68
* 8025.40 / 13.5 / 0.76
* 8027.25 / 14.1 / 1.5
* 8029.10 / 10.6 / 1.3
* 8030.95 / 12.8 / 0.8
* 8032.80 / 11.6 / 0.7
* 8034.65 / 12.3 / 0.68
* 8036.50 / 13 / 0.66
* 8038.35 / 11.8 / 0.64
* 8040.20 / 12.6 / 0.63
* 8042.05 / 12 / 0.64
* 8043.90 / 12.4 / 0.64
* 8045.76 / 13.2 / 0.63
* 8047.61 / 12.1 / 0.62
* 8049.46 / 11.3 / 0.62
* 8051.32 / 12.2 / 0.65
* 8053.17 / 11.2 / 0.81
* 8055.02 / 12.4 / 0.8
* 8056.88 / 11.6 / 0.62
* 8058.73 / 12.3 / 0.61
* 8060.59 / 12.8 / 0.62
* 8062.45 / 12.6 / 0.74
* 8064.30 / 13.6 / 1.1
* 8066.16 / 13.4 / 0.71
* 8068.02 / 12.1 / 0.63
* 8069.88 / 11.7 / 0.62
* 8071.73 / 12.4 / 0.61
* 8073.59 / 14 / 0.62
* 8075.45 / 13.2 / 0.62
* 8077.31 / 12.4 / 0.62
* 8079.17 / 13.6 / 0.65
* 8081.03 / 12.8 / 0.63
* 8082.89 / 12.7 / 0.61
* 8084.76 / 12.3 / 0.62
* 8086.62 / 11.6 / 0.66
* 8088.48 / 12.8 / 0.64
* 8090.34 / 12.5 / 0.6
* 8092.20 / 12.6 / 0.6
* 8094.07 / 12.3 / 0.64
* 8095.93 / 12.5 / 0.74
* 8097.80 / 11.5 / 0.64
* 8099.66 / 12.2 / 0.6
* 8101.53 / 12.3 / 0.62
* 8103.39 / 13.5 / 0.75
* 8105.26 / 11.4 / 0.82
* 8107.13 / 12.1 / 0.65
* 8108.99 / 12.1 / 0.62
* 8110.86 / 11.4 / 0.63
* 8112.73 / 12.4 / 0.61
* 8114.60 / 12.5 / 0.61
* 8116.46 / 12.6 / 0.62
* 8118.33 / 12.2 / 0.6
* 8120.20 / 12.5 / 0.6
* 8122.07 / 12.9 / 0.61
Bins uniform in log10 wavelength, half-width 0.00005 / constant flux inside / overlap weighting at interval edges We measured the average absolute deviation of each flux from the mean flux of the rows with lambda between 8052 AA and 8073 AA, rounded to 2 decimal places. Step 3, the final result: 0.54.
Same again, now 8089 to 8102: 0.24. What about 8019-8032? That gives 0.78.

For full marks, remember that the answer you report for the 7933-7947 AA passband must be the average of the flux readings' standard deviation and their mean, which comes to 6.12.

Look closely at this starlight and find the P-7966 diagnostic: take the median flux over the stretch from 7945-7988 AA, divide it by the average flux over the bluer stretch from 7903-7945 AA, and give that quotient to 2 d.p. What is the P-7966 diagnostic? 1.02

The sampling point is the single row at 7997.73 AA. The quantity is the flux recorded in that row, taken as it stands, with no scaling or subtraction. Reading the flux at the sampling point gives 13.5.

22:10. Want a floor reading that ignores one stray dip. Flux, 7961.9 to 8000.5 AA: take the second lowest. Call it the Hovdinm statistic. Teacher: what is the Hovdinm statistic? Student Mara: 11.2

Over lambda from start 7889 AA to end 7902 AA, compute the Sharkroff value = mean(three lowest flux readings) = 11.9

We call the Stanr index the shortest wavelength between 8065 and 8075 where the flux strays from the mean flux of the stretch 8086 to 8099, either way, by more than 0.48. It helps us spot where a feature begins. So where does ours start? 8066.16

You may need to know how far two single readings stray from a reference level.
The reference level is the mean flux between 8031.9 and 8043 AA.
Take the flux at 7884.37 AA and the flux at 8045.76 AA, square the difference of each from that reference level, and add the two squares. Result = 1.3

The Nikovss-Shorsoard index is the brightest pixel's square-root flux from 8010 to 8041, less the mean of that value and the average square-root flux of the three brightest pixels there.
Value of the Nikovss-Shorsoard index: 0.038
